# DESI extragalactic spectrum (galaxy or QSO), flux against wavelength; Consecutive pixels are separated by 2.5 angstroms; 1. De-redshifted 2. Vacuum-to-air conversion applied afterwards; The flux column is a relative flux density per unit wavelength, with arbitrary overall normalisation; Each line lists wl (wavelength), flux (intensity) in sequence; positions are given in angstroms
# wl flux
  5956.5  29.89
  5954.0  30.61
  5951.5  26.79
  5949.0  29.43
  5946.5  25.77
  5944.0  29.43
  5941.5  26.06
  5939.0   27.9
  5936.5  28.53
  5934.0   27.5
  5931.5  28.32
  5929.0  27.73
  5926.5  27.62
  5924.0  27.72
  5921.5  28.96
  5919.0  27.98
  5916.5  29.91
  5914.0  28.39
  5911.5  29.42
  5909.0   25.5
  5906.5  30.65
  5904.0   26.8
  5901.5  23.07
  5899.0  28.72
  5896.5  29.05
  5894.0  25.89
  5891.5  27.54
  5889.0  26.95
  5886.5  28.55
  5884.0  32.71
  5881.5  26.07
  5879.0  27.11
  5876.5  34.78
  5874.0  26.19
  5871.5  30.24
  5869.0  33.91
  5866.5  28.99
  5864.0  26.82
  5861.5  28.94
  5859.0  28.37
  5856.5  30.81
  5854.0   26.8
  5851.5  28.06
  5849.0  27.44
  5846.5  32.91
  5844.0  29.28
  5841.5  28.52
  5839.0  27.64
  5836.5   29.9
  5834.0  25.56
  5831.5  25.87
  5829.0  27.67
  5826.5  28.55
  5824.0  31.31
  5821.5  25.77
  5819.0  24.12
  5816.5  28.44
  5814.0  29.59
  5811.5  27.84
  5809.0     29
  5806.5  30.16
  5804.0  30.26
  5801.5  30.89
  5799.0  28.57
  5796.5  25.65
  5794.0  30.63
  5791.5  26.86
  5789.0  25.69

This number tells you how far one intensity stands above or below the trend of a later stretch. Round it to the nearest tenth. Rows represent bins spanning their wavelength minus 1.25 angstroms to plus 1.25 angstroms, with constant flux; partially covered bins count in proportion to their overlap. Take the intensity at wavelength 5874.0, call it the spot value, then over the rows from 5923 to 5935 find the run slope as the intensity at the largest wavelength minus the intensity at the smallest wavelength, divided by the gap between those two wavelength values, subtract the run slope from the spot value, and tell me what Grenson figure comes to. 26.2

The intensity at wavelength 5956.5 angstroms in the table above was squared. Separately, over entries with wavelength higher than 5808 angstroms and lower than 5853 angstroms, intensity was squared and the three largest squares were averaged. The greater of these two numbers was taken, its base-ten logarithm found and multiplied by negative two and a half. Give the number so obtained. -7.48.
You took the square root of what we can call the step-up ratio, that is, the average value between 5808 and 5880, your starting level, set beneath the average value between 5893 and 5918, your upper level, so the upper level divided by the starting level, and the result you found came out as 0.98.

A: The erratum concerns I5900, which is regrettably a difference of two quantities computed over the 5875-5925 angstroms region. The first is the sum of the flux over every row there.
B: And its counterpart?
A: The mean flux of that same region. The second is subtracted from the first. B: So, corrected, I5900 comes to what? 537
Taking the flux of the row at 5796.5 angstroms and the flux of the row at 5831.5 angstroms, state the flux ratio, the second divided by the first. 1.01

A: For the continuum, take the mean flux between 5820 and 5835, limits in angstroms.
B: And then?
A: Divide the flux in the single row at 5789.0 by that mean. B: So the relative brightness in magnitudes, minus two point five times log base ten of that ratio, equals 0.07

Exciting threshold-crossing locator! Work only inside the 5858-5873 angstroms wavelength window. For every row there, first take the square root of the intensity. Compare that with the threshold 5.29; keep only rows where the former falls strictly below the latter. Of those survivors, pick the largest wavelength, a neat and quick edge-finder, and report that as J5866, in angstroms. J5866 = 5864.0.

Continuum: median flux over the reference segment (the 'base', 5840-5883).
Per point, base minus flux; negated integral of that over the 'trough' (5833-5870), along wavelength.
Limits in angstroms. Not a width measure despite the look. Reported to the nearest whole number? 15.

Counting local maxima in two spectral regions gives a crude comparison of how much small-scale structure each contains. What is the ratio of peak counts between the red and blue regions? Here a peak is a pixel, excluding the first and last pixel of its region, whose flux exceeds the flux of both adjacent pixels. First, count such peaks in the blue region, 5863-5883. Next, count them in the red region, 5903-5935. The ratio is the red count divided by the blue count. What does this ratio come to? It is 2.5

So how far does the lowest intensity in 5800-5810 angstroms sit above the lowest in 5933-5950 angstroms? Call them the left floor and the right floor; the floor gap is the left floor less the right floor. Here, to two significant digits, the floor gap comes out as 3.2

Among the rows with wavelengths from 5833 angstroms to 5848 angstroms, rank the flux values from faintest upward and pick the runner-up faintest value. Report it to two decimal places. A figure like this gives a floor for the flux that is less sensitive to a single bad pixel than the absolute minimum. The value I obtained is 27.64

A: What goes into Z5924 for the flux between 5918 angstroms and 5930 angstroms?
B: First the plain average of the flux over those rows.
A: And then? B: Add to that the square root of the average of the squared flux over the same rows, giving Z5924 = 56.01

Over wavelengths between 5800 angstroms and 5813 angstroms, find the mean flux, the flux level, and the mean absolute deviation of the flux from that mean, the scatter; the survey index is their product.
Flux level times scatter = 29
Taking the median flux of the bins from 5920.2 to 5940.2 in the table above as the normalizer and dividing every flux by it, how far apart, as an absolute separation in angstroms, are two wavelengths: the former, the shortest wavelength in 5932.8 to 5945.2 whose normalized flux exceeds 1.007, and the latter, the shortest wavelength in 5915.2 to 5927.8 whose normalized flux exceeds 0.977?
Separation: 20.0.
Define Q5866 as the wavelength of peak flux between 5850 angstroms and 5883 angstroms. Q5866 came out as 5876.5 angstroms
